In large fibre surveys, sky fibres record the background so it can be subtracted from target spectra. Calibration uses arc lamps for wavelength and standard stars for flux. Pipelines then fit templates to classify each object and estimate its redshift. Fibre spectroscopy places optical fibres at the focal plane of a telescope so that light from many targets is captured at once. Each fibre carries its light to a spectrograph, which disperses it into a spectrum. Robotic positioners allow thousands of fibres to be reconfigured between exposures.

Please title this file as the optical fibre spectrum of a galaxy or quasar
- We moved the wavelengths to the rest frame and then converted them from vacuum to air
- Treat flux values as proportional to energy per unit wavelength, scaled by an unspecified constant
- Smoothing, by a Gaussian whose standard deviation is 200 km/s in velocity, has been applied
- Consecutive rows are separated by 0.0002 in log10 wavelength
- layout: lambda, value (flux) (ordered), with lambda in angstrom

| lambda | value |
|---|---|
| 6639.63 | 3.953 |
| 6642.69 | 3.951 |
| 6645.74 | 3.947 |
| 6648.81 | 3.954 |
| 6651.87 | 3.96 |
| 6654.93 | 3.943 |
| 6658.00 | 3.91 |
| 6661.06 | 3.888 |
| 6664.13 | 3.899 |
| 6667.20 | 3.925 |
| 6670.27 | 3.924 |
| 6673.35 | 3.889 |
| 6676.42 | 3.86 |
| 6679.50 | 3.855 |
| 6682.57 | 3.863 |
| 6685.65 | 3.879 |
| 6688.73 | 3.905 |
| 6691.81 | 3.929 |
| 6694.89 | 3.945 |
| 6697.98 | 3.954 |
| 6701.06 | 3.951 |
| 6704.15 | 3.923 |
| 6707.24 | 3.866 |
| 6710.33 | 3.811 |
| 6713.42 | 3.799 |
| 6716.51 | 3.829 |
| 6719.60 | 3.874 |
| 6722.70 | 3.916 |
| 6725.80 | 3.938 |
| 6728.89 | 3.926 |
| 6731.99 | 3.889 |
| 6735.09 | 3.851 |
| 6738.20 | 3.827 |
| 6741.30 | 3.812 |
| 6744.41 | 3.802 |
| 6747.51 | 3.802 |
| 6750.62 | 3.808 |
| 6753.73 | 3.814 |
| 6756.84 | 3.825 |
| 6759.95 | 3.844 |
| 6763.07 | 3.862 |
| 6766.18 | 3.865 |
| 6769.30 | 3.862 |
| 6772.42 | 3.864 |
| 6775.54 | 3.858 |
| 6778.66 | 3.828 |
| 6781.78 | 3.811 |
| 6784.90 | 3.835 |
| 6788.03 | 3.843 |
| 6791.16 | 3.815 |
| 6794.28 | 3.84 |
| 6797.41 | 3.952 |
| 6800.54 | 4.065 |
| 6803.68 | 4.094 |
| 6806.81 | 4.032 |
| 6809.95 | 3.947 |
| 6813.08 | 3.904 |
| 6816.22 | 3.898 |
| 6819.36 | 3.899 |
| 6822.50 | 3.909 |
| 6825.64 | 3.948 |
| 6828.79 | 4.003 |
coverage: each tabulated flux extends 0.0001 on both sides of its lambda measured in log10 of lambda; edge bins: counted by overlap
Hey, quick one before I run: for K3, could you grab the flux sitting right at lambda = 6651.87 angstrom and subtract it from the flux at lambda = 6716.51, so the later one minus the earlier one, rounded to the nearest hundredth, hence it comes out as -0.13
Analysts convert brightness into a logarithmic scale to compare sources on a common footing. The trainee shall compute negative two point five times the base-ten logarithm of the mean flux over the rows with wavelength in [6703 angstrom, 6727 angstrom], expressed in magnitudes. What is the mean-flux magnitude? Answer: -1.47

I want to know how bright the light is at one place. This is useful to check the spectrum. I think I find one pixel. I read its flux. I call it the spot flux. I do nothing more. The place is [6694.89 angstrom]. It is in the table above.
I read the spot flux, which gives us 3.945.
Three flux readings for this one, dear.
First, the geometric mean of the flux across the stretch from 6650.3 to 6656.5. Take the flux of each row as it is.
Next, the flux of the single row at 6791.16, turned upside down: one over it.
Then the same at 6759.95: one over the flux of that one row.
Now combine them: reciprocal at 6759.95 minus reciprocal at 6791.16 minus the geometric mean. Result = -3.95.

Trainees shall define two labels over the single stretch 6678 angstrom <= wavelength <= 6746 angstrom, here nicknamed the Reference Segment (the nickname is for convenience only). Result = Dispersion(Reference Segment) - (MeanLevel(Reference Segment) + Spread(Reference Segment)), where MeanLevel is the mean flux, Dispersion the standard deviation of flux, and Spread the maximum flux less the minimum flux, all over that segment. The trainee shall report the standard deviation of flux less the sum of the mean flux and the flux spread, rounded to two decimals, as -3.98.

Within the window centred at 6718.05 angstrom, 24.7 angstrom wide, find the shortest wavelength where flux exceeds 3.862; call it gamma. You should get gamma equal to 6707.24 angstrom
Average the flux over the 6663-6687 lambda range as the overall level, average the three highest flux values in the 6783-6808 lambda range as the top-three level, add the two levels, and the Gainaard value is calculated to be 7.95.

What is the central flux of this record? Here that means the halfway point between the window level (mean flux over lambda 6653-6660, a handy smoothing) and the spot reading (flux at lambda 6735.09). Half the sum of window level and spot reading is 3.89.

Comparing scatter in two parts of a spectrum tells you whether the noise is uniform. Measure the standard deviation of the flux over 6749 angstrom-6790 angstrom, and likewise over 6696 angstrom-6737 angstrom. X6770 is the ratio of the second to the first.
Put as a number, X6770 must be 2.5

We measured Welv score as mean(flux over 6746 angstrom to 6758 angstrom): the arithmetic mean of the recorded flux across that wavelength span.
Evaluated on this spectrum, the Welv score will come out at 3.81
